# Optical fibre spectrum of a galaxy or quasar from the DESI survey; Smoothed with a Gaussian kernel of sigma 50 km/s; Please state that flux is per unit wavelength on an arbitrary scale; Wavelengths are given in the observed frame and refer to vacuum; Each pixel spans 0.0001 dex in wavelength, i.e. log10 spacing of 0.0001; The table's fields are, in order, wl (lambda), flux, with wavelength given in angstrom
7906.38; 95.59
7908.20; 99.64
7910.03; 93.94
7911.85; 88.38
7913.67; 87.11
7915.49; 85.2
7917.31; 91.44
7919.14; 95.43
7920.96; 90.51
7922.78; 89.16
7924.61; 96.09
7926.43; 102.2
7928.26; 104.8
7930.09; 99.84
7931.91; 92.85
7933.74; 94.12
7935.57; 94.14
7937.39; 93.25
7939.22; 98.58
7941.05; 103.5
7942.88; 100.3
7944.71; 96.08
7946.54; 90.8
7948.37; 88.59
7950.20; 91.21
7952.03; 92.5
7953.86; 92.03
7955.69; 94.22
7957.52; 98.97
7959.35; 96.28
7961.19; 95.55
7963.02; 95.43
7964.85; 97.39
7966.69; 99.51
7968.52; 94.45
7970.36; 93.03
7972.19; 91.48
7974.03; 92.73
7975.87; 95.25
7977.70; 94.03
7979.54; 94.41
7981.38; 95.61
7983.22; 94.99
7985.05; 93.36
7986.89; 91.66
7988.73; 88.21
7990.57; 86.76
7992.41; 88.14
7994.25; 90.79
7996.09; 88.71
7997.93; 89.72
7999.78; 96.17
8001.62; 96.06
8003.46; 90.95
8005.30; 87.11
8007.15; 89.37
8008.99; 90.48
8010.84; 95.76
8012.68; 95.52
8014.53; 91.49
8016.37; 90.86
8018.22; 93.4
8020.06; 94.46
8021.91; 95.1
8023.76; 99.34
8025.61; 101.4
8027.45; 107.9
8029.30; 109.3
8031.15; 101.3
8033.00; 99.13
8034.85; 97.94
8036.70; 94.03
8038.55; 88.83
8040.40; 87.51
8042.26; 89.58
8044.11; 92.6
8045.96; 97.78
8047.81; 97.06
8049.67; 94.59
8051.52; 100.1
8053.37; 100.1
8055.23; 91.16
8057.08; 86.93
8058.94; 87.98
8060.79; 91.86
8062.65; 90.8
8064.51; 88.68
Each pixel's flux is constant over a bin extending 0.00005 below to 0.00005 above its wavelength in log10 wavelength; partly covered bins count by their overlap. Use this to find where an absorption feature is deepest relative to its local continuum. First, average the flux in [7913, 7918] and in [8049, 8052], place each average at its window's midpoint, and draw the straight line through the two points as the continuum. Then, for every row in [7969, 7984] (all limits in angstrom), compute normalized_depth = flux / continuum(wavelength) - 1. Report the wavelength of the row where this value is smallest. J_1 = 7972.19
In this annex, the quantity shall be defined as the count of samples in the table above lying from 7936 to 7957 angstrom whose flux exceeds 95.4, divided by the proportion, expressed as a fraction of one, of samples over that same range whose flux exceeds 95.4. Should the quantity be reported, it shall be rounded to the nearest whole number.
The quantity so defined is 11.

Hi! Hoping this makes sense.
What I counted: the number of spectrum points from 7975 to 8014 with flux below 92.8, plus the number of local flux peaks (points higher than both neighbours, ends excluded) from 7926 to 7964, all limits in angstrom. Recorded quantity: 16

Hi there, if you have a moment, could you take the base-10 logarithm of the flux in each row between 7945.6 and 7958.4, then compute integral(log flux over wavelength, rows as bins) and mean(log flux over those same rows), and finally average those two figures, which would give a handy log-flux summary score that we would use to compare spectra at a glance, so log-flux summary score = 13.6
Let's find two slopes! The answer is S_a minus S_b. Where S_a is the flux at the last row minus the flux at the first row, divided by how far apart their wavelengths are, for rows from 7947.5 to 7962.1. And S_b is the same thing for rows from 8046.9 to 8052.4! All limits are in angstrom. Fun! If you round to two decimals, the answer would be -0.28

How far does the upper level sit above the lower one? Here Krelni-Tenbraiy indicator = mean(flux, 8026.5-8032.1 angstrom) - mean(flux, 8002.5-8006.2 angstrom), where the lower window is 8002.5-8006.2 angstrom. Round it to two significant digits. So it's 17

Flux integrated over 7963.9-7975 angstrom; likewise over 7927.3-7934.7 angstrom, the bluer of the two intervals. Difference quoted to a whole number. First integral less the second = 328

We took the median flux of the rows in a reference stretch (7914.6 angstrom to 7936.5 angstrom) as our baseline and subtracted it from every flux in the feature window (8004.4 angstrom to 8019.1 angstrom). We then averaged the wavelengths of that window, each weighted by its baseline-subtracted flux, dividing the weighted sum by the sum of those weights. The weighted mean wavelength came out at 8009.1 angstrom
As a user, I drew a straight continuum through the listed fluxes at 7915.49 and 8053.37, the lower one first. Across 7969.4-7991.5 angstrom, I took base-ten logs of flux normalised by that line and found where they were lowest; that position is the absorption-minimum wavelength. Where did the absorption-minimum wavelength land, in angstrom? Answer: 7990.57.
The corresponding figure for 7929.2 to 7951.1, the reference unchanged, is 7948.37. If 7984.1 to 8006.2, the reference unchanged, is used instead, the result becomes 8005.30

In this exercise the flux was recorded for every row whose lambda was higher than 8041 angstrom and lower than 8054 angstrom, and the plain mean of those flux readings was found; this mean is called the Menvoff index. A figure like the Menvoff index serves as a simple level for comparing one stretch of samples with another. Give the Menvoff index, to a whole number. 96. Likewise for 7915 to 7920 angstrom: 91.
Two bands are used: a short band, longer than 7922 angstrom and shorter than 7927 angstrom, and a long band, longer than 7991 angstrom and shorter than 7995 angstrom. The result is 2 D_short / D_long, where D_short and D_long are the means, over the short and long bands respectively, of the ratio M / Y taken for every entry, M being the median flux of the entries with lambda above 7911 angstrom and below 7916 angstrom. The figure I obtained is 1.87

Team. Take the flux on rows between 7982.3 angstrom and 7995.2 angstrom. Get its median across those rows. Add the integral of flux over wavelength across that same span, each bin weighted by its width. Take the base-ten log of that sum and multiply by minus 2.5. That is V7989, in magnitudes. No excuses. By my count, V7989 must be -7.75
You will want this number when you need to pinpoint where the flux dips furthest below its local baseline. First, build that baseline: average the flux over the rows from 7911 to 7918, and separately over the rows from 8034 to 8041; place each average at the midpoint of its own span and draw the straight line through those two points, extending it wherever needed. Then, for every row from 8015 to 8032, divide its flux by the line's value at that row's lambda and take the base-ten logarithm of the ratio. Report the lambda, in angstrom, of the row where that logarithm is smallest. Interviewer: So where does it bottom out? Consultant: 8016.37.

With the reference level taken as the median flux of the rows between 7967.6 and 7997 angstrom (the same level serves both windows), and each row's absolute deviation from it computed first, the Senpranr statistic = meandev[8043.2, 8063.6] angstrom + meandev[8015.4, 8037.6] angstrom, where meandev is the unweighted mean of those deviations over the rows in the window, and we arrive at 9.9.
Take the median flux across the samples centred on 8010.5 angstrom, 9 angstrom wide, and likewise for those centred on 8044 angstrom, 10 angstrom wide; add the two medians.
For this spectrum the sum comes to 184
